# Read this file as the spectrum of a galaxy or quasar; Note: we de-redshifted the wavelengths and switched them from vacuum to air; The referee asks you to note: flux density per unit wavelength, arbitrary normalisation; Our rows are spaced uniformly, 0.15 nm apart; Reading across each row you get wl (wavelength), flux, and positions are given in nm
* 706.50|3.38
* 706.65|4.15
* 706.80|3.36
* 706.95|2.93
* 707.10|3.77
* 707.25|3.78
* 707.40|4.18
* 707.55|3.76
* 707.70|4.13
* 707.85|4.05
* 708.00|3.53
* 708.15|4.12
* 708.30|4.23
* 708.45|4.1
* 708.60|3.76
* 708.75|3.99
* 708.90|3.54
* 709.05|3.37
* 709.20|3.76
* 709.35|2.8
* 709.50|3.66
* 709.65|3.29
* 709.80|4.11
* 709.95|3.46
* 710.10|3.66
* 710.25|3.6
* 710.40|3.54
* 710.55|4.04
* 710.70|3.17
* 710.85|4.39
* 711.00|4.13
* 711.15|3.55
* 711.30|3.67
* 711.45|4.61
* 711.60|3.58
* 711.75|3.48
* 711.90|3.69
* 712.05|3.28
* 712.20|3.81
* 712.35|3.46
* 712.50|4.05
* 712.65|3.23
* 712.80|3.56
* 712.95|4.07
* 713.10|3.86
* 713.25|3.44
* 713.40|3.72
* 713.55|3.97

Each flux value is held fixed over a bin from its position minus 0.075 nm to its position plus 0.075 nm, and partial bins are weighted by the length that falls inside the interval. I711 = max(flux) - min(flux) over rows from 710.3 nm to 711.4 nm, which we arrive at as 1.2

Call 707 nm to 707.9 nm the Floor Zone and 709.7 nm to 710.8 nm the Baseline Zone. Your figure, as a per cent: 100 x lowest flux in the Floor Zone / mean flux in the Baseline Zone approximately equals 103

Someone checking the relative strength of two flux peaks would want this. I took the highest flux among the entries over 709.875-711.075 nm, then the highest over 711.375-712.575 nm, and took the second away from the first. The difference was -0.22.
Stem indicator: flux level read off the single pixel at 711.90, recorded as 3.69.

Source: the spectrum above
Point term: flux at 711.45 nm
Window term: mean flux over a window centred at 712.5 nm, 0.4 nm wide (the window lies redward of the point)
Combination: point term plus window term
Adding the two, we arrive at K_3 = 8.2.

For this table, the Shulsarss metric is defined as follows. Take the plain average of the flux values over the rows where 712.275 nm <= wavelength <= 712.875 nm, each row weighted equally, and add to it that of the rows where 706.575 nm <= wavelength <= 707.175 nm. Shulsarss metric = 7.13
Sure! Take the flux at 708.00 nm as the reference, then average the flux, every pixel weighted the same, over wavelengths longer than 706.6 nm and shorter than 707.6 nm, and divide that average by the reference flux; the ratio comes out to 1.05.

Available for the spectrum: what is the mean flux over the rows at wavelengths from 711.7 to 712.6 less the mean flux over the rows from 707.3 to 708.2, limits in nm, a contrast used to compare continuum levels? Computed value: -0.33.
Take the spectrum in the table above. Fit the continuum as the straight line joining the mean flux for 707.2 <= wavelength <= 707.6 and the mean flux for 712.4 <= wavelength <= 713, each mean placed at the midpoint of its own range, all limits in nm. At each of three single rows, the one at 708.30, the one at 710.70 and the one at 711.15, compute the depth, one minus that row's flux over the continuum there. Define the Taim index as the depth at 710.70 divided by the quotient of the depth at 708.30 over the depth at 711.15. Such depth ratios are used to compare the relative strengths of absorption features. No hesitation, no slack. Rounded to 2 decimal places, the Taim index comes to -0.11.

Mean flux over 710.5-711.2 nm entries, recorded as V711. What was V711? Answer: 3.86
